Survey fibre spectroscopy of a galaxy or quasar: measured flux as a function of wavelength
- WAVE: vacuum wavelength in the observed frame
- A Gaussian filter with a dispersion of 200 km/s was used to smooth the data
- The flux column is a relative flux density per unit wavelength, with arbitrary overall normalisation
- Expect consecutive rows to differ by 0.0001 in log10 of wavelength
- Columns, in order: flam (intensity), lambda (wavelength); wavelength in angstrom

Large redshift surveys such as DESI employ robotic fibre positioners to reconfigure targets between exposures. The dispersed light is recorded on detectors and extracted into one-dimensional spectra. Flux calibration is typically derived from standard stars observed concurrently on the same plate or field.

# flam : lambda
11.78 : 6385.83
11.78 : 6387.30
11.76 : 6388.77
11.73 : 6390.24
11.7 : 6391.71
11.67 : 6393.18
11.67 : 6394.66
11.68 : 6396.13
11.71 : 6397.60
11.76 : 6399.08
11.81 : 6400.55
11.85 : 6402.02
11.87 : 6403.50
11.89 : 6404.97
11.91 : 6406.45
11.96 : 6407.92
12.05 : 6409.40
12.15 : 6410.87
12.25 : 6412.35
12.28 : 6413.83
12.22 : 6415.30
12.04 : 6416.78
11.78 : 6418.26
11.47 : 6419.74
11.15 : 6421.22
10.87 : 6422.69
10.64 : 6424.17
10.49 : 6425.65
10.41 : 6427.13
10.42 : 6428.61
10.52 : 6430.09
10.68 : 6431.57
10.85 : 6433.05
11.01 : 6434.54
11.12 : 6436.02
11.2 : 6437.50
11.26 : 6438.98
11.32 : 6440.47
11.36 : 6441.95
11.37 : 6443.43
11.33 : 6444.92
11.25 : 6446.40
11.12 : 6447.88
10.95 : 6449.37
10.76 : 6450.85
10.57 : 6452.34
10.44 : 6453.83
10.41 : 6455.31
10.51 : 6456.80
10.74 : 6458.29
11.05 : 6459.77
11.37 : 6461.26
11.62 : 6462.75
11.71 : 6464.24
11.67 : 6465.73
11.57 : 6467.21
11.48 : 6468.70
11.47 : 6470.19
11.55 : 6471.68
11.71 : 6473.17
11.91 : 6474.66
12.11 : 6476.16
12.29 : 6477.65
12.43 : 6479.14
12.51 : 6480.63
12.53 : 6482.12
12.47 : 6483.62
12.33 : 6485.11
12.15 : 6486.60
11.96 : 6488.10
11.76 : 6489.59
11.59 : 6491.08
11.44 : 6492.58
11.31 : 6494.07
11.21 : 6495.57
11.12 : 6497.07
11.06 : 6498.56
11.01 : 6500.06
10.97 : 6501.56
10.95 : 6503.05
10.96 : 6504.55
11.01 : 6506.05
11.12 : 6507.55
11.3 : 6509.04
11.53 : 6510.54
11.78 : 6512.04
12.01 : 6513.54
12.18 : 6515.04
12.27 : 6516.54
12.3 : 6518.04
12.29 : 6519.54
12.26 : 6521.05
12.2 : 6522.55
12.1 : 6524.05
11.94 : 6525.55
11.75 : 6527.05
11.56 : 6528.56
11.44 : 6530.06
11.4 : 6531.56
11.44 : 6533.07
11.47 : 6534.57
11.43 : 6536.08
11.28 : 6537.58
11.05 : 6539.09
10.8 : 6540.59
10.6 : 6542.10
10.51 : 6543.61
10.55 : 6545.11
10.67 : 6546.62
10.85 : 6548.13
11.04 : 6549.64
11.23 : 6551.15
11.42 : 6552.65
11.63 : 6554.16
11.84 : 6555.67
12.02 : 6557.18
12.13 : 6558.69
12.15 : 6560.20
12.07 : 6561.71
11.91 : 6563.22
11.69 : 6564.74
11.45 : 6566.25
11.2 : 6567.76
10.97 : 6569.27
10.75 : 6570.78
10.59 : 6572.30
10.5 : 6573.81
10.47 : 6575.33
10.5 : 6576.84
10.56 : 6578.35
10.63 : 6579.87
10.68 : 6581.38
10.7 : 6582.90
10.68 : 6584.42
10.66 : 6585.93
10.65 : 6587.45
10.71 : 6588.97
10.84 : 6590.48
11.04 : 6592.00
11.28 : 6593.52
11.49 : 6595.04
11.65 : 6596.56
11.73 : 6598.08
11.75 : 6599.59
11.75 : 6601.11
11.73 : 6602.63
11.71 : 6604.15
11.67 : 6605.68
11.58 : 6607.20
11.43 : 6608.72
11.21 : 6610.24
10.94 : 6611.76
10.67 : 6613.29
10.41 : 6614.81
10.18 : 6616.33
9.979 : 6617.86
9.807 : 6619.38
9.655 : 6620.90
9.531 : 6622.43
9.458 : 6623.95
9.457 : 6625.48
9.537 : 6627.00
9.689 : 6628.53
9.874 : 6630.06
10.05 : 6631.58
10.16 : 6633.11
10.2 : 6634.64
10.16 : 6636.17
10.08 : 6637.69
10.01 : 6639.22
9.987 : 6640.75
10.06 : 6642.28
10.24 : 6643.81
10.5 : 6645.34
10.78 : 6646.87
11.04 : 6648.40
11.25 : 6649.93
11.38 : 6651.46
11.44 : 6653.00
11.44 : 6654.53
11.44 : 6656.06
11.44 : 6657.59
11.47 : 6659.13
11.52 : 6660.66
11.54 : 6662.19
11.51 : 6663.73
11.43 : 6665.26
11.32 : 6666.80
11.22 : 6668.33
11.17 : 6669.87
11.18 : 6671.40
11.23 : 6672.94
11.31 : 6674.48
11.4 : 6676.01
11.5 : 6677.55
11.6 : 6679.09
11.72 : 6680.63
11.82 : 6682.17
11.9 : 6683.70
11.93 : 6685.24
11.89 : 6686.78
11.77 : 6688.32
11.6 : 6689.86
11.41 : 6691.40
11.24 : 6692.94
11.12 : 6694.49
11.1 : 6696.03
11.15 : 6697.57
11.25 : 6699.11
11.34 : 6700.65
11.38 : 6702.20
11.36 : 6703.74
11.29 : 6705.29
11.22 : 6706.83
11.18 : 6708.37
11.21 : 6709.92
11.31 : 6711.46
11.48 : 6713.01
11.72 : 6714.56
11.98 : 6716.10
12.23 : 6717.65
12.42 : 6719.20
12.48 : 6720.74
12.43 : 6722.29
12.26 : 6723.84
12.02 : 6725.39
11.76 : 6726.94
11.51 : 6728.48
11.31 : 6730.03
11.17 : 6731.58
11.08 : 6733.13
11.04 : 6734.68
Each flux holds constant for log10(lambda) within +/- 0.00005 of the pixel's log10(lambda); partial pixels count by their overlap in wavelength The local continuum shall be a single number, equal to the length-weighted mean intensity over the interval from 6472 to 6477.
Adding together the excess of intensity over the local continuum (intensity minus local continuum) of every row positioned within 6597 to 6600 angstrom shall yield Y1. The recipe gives 0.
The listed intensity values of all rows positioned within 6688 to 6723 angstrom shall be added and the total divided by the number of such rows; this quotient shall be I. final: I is 11.6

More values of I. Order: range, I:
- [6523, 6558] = 11.3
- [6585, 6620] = 11.1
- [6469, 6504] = 11.7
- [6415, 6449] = 11.1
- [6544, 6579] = 11.2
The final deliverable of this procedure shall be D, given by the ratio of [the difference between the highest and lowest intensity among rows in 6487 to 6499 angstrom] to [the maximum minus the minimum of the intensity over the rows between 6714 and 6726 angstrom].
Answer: 1.2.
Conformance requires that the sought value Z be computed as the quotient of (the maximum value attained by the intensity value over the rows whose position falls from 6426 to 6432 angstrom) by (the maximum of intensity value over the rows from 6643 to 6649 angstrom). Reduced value 0.97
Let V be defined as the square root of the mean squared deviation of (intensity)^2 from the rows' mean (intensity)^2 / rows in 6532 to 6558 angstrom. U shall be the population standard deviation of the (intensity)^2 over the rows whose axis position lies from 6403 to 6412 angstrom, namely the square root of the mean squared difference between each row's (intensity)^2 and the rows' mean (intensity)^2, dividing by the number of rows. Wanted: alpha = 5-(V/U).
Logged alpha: 0.82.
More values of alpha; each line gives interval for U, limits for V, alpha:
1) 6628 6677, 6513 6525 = 4.83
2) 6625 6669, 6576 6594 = 4.70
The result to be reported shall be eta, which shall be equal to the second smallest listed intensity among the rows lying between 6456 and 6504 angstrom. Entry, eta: 10.74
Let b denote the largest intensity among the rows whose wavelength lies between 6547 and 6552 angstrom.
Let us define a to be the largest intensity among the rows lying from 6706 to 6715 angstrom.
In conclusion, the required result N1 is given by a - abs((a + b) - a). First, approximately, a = 11.72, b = 11.23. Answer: 0.5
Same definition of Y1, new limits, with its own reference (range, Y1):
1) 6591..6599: -2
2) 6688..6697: -3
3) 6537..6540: -1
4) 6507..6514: -2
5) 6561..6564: 0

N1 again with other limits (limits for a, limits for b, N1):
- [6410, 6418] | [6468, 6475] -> 0.4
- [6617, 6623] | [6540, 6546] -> -0.8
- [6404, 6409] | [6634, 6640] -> 1.8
